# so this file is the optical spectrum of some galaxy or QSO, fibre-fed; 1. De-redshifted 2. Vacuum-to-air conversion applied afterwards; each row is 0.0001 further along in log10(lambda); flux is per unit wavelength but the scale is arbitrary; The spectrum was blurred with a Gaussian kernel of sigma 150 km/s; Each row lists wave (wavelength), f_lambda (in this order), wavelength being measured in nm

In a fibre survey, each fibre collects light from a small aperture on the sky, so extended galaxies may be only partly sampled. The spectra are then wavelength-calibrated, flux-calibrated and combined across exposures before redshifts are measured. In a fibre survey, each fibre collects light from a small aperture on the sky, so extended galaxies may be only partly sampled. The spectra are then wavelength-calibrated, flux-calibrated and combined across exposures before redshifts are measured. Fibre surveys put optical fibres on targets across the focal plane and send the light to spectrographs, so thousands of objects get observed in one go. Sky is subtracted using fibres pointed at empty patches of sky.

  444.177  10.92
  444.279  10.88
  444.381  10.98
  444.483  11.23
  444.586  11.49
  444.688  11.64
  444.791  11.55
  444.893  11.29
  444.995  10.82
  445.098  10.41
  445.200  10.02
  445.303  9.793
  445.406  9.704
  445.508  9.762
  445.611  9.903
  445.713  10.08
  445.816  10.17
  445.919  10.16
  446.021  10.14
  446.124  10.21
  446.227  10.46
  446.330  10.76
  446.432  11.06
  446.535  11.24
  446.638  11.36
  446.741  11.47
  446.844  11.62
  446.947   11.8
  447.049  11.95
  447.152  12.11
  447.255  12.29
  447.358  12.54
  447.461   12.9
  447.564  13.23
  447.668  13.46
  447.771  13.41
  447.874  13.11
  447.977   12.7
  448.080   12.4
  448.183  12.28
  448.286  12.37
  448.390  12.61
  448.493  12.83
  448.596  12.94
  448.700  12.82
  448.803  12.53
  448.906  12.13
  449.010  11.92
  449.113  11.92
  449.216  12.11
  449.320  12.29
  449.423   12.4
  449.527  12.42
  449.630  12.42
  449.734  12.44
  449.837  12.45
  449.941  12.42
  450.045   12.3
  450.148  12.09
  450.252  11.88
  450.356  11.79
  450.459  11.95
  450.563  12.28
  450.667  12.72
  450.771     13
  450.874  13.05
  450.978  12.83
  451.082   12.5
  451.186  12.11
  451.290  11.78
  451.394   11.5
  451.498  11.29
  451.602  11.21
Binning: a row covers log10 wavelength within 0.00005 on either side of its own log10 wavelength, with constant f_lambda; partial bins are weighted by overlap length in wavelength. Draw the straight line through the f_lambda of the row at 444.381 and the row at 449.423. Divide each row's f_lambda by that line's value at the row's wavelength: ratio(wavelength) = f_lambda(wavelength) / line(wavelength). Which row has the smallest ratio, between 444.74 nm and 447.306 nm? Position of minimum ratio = 445.406 nm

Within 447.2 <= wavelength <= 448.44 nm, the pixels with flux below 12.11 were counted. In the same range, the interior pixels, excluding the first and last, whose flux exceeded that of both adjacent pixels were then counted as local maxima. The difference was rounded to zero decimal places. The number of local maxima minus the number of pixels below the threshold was 1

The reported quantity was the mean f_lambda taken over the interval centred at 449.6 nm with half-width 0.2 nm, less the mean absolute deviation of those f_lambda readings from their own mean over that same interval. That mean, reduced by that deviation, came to 12.4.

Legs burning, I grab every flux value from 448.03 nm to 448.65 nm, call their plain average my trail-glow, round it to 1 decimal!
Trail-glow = 12.6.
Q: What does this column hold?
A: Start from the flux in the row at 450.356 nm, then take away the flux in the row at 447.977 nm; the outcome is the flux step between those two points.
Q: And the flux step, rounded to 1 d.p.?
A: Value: -0.9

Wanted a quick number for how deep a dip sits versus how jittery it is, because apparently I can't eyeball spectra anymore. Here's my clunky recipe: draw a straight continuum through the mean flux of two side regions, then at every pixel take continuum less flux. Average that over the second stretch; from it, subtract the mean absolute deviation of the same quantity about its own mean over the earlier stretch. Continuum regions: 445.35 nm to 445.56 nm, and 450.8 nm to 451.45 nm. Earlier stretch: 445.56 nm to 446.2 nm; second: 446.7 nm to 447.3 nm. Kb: -1.5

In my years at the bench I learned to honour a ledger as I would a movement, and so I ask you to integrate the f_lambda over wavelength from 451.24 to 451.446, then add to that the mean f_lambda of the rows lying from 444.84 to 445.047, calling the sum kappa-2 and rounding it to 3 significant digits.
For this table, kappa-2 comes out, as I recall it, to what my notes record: 13.5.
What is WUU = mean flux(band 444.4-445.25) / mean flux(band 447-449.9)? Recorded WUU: 0.88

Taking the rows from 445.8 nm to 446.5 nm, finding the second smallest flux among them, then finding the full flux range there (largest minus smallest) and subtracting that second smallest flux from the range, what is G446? -9.2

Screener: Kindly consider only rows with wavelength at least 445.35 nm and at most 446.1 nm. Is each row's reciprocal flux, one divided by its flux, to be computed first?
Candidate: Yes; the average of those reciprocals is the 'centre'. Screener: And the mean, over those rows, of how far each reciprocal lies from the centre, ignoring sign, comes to 0.0017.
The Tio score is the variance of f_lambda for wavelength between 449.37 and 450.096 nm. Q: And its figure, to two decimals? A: 0.00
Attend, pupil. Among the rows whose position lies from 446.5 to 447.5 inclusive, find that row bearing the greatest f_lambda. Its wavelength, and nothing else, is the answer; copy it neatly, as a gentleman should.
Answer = 447.461 nm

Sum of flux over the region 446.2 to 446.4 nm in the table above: 21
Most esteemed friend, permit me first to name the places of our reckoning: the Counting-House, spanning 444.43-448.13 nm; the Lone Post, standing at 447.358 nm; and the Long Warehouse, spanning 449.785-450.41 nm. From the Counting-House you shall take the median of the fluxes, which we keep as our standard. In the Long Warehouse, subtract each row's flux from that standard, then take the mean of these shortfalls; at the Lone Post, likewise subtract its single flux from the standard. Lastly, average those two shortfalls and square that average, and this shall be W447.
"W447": 1.05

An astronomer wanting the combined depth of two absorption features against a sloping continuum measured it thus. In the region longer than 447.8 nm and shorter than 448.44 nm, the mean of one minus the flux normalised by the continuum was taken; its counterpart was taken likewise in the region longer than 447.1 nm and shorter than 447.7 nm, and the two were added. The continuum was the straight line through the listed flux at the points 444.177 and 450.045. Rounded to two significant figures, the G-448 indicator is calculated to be -0.15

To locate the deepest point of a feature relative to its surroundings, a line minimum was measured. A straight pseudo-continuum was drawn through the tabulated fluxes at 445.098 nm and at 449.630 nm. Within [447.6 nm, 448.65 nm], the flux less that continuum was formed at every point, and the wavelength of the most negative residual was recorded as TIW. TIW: 448.183 nm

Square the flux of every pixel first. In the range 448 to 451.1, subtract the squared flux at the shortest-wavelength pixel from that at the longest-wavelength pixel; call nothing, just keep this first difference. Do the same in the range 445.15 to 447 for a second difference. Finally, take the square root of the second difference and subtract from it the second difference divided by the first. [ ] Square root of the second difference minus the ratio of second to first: -9.4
